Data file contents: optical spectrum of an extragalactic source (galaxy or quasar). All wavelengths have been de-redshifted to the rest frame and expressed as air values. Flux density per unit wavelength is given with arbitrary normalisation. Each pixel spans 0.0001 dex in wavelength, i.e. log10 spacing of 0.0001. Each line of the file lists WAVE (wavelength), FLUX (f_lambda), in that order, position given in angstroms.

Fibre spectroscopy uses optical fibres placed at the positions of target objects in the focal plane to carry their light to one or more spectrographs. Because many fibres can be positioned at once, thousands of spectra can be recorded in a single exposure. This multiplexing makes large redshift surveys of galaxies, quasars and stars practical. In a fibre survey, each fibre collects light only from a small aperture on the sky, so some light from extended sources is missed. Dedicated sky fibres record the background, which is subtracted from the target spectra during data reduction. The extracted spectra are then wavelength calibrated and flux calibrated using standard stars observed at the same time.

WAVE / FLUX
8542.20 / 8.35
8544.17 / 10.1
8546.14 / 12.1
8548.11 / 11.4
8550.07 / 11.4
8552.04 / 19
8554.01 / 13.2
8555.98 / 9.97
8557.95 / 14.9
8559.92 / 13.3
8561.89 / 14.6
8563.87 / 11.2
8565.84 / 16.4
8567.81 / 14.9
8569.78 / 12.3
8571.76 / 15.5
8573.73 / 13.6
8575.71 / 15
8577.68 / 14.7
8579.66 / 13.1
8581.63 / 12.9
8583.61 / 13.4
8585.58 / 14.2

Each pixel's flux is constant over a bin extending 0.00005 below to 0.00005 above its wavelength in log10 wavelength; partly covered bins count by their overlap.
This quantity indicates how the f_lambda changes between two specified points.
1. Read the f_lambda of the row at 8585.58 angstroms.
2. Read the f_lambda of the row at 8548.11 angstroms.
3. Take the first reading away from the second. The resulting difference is -2.8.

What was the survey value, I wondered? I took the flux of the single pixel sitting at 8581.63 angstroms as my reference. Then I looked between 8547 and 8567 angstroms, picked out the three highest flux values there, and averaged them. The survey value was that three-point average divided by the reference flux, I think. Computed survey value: 1.30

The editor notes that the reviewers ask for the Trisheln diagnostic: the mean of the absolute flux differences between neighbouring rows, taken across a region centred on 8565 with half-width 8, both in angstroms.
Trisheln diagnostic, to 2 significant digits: 2.7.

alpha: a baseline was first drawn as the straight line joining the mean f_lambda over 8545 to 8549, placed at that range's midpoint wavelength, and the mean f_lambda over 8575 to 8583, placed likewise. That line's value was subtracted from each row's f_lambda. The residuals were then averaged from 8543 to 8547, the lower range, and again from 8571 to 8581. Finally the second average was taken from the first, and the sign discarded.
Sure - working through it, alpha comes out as 1.2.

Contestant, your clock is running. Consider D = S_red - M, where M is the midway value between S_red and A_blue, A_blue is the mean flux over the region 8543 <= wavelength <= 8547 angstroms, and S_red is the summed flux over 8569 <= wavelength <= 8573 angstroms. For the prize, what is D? 8.4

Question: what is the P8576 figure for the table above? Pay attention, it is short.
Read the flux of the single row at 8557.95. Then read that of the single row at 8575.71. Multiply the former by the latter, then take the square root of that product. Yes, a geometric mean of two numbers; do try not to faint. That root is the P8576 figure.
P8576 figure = 14.9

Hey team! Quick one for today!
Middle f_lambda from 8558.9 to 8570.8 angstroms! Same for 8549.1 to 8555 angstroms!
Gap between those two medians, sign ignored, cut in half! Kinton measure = 0.4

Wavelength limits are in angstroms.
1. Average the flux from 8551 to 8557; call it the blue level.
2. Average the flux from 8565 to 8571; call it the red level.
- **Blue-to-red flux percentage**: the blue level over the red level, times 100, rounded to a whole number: 97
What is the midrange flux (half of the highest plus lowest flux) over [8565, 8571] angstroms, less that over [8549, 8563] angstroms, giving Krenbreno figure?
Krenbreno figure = -0.1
